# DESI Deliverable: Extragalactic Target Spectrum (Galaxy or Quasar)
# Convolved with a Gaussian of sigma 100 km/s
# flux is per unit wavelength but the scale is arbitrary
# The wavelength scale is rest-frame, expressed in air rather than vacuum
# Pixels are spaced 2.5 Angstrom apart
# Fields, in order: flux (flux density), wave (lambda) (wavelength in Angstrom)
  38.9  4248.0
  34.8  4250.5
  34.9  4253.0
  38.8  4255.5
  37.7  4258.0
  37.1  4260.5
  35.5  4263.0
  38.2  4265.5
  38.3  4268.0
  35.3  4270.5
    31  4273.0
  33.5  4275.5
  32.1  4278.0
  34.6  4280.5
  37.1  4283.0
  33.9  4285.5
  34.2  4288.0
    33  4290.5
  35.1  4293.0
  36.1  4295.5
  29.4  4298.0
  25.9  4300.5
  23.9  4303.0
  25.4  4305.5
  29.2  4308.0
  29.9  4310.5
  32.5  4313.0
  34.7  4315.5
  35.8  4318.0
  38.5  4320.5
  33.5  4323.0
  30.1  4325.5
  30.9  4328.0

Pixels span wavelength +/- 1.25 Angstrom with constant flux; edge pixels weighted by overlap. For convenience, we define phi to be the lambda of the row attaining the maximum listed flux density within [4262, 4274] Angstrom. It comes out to 4268.0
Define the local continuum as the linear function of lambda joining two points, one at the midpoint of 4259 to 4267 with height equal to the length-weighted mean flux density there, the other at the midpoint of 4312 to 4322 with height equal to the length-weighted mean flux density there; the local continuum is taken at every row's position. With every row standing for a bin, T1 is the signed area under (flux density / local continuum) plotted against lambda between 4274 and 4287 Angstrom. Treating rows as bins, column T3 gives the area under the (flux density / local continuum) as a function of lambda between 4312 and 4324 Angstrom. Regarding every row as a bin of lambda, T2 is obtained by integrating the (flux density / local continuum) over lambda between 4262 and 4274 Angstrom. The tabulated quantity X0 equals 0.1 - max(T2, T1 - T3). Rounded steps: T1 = 12.2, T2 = 11.6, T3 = 11.9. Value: -11.5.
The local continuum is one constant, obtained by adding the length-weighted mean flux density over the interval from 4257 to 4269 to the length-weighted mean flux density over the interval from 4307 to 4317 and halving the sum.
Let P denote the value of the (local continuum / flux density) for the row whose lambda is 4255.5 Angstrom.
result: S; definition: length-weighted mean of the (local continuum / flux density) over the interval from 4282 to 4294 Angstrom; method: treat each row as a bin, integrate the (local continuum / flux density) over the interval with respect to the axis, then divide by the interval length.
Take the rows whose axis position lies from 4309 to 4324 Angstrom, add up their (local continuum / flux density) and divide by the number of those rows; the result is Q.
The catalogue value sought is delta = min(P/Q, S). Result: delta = 0.87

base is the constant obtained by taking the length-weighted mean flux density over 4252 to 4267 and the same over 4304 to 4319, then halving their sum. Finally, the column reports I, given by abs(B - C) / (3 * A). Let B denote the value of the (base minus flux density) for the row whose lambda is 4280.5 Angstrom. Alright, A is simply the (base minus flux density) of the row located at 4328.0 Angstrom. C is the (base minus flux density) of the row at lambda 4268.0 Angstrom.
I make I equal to 0.39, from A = 3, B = -0.5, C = -4.23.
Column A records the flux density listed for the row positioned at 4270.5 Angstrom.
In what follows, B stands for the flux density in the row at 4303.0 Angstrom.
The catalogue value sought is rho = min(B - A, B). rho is -11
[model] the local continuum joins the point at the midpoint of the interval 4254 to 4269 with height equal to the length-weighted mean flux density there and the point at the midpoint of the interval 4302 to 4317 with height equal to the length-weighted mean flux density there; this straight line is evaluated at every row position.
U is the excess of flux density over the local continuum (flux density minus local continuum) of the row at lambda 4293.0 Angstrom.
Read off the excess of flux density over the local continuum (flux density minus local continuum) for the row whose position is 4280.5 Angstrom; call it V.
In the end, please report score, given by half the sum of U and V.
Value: 1.6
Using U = 3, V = 0.3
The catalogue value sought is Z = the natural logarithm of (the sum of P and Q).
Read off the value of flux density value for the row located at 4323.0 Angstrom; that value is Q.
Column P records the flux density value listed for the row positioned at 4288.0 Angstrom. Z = 4.22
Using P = 34.2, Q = 33.5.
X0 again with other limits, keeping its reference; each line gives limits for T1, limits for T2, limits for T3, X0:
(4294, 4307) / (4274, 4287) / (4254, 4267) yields -12.1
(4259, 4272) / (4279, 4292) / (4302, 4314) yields -12.3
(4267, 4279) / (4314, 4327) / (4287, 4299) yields -12.6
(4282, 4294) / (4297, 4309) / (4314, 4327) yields -8.8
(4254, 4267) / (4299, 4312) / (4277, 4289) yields -9.7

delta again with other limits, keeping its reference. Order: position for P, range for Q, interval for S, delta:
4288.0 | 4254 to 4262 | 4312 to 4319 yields 1.01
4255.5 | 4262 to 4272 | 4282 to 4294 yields 0.95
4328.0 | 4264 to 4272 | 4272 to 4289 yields 1.02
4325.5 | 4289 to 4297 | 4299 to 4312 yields 1.15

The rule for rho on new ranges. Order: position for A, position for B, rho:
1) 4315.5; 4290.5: -2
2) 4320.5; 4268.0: 0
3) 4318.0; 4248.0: 3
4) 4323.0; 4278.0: -1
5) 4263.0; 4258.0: 2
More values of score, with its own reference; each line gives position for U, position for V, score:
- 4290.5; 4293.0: 1.6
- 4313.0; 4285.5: 2.0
